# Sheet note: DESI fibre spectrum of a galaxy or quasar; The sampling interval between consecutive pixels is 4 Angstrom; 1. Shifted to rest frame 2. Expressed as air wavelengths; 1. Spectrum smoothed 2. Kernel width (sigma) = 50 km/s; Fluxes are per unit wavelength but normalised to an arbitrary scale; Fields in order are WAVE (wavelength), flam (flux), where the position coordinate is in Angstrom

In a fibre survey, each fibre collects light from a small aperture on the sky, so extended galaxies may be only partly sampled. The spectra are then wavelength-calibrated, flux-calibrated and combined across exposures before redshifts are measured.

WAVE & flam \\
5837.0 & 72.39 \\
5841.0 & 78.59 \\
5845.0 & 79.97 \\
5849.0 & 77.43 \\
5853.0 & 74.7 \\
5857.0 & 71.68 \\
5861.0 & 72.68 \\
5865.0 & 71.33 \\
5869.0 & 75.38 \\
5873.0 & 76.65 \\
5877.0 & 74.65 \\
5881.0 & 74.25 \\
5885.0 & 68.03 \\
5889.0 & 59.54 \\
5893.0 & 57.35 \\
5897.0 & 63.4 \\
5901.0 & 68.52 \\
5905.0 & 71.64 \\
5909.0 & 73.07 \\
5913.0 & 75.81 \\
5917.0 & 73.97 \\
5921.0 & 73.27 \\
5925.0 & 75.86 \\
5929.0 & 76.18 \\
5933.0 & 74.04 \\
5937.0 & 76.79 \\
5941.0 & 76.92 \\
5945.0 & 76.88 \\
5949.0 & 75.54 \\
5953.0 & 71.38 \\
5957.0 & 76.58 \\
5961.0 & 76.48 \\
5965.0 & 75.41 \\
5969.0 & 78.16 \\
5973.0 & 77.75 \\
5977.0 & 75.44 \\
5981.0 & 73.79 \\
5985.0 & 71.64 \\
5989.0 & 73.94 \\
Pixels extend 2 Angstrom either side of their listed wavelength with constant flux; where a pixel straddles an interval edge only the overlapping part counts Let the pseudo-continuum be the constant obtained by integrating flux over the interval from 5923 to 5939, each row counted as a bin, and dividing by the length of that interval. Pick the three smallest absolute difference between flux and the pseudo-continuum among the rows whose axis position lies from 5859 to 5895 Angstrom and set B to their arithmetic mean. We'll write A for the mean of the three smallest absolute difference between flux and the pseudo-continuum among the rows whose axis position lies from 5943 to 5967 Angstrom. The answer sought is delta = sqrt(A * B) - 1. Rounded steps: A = 0.4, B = 0.78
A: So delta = -0.4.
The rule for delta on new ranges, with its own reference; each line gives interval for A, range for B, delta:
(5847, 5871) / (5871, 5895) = 0.1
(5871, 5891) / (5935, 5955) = 0.0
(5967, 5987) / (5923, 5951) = -0.4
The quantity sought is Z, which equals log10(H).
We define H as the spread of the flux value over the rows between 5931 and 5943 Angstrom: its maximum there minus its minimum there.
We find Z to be 0.46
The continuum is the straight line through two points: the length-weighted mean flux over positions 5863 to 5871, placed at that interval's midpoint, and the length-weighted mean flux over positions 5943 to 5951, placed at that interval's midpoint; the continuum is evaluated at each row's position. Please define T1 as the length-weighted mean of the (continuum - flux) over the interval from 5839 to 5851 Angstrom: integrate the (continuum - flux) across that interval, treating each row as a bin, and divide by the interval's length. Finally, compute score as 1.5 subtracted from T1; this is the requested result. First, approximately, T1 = -6.1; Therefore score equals -7.6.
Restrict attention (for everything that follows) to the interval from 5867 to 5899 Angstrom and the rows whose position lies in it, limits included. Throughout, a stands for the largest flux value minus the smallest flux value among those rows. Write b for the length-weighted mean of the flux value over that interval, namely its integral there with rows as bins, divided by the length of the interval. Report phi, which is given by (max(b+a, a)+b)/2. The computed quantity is 78.3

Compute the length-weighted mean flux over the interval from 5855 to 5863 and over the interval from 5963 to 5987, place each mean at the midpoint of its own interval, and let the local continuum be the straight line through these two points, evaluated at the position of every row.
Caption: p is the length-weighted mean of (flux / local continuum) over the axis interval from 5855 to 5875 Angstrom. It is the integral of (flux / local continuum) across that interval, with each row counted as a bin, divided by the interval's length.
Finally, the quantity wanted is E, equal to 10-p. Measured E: 8.98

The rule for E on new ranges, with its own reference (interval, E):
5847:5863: 8.97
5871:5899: 9.07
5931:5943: 8.98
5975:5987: 9.03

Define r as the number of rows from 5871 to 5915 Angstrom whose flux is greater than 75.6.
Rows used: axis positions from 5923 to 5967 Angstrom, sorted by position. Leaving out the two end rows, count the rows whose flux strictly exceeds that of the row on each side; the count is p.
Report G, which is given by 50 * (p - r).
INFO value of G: 50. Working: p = 3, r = 2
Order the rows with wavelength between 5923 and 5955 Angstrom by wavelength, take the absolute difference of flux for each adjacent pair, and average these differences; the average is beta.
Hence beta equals 1.6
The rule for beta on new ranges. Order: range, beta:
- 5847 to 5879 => 2.2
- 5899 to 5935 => 1.9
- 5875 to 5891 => 5.0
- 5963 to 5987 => 1.9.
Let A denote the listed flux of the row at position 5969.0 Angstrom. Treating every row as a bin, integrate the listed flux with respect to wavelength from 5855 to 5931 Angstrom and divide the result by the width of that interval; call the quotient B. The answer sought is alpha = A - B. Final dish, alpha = 6.9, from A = 78.16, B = 71.2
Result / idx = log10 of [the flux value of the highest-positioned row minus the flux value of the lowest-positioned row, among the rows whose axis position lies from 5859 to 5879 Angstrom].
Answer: 0.3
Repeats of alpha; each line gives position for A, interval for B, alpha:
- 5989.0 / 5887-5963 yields 1.7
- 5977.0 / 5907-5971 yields 0.0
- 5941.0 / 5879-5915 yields 9.0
